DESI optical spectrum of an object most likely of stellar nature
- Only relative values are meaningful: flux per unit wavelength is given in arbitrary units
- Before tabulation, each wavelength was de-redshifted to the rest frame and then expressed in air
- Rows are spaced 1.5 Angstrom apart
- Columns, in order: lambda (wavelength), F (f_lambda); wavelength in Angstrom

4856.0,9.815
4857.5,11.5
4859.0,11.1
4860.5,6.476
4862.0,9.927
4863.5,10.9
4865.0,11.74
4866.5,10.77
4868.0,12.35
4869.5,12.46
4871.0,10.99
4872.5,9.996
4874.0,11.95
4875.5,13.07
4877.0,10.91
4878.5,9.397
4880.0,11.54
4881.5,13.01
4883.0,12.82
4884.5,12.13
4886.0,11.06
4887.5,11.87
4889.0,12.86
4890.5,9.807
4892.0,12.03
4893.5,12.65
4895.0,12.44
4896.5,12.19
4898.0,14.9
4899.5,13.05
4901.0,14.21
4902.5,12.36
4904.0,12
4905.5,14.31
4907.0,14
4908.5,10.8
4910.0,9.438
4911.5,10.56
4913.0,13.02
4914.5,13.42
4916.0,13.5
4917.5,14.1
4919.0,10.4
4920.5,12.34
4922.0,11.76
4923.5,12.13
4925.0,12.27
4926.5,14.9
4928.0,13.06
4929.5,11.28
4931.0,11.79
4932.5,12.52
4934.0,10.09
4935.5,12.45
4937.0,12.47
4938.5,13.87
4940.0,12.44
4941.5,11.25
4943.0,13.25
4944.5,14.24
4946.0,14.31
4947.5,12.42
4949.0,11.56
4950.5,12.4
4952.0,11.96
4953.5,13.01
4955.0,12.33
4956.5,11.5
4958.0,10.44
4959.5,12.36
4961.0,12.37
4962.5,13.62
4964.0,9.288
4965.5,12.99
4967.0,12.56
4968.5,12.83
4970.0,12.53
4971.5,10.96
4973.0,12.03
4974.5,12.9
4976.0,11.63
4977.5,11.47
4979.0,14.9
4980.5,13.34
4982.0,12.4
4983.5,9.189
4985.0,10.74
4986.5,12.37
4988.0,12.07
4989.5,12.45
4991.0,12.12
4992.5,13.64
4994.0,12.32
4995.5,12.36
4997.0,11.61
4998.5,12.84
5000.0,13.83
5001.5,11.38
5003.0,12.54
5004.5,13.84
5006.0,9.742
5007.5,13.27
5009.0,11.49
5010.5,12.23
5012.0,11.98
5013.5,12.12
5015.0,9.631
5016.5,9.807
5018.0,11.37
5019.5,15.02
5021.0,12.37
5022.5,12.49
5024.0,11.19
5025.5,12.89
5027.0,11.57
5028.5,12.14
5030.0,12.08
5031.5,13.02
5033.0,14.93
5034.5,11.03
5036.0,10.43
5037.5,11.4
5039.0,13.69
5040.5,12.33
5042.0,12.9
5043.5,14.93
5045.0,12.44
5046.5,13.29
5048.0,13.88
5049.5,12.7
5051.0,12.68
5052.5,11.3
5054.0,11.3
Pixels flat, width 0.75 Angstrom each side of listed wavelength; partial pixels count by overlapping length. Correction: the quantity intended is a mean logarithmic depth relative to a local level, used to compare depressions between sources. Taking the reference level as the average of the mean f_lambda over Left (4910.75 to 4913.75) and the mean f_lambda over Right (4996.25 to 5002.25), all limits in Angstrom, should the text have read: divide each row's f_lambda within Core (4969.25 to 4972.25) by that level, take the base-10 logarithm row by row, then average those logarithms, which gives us -0.014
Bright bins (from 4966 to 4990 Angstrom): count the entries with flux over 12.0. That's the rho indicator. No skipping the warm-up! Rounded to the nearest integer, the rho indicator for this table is 11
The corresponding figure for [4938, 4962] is 11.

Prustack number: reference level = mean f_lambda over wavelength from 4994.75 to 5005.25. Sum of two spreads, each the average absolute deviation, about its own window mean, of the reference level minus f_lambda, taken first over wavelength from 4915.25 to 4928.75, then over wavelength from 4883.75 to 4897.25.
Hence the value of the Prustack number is 1.7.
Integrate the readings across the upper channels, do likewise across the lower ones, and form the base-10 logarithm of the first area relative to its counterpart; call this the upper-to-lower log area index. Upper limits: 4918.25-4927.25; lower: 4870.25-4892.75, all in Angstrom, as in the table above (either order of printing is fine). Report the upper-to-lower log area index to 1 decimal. -0.4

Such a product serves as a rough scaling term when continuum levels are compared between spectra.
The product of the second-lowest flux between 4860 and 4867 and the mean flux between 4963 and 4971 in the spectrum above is 120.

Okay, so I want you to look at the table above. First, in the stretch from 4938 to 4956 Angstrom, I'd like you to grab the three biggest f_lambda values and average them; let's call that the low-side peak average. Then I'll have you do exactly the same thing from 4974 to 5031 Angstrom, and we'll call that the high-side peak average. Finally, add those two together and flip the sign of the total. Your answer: -28.7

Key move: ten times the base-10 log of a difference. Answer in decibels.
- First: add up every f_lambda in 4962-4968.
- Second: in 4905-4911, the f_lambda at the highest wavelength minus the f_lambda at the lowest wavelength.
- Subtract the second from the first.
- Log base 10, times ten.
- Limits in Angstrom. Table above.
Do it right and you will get 17.3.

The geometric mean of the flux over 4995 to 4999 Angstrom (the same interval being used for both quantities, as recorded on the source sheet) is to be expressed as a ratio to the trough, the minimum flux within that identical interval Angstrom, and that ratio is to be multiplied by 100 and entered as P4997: 106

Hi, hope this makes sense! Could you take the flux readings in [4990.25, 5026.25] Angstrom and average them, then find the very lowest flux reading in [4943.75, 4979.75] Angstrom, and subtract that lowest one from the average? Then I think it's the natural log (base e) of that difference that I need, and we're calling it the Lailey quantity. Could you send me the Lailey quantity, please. 1.06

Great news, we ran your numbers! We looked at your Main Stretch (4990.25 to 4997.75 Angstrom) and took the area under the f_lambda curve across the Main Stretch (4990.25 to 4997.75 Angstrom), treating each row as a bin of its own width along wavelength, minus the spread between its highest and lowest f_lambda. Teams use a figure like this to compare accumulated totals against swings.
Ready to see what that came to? 91.0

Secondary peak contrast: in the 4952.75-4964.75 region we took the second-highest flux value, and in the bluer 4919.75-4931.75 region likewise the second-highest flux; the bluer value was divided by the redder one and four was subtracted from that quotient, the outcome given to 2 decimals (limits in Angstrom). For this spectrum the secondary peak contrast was -3.00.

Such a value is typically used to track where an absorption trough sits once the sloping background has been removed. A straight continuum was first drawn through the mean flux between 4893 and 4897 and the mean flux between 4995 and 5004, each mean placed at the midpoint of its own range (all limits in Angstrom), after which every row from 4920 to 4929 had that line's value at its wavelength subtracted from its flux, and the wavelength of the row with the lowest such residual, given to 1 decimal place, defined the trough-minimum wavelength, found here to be 4922.0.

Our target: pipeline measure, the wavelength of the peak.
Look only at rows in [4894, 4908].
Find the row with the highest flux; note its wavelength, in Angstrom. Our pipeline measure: 4898.0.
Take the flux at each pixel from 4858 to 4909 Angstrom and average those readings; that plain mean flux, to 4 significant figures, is 11.83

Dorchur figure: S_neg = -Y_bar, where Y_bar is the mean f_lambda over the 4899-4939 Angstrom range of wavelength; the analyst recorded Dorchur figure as -12.4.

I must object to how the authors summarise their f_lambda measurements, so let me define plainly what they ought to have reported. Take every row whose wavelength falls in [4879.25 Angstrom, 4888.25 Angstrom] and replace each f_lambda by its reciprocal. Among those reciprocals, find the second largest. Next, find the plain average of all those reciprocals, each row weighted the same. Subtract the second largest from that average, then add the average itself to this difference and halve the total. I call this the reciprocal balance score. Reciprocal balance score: 0.0398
